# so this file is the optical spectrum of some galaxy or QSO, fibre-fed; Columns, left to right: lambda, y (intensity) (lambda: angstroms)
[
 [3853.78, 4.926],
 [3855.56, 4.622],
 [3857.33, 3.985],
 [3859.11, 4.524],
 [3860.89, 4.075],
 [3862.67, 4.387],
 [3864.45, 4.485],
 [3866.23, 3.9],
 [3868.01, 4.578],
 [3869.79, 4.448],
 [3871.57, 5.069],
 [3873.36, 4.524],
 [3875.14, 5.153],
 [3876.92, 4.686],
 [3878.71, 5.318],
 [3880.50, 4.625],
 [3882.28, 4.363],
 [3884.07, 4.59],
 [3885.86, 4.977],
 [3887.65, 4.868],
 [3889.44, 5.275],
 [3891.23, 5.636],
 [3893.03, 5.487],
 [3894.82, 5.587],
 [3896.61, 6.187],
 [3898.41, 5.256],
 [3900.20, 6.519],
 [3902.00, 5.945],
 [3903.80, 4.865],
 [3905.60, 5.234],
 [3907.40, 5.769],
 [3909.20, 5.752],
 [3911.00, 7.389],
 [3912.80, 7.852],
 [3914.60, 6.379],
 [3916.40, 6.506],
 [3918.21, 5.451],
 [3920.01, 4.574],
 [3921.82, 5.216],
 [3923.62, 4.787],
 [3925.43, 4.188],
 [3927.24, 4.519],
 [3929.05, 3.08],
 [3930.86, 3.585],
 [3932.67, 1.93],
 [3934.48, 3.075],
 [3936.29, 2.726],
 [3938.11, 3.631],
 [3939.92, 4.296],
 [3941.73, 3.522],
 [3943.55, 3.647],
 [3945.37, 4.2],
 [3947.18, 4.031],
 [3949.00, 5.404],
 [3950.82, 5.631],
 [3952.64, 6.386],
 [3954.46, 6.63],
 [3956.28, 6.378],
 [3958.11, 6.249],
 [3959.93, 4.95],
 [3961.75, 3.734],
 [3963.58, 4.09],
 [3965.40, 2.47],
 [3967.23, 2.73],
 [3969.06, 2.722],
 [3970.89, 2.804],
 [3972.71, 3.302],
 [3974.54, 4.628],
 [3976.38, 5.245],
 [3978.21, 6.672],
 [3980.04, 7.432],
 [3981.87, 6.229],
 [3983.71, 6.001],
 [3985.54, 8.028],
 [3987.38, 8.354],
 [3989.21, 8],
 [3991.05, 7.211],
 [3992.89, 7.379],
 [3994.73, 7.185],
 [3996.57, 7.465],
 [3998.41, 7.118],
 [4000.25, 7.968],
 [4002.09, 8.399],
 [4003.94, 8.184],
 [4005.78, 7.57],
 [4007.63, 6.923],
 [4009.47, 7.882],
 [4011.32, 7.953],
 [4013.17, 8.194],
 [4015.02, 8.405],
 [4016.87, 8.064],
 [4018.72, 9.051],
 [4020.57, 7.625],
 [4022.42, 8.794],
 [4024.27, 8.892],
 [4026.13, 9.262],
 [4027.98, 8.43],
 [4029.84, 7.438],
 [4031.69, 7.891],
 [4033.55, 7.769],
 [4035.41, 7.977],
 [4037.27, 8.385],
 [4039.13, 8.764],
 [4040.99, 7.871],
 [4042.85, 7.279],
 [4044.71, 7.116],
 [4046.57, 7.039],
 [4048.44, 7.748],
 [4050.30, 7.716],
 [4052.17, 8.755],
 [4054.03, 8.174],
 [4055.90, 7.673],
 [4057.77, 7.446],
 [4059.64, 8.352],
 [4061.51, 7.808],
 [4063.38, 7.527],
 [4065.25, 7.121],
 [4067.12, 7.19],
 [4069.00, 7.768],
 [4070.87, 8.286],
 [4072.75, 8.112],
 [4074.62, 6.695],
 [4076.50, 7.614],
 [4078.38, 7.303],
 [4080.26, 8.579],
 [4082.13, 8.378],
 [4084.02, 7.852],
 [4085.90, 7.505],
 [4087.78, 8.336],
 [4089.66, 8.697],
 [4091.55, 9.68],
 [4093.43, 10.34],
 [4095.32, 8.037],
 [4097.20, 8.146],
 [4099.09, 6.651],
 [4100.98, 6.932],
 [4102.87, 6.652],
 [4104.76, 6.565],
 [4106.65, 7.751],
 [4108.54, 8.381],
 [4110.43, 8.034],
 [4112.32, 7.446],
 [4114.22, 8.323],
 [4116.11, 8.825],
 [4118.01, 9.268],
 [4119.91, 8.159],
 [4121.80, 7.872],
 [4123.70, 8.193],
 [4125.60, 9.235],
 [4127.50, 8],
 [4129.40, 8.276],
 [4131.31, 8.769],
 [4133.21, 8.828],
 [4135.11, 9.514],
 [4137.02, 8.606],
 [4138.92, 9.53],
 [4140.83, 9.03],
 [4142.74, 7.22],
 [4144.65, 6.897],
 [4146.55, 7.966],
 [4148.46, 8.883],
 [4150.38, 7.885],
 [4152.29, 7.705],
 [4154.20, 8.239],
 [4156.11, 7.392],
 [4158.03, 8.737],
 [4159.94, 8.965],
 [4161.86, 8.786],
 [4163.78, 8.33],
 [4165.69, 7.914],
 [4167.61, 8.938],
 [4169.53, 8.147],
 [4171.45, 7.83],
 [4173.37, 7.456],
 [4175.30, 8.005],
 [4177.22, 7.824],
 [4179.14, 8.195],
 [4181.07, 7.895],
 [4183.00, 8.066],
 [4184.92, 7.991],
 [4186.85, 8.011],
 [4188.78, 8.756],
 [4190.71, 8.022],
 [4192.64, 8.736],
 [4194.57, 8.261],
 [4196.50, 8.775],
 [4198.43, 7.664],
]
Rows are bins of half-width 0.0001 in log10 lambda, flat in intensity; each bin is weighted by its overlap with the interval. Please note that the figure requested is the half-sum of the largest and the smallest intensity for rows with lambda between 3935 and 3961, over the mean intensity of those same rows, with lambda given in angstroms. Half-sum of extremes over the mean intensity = 0.97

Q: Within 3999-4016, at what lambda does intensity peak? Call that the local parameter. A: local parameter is 4015.02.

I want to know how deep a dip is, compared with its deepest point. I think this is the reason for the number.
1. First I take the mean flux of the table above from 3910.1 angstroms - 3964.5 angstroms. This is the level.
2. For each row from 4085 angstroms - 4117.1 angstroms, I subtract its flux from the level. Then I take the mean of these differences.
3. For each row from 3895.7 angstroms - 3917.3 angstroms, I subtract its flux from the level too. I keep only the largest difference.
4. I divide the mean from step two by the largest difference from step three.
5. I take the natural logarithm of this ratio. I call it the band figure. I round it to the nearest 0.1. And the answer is 3.9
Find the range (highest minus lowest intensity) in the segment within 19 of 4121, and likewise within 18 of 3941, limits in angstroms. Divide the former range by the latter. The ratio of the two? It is 0.63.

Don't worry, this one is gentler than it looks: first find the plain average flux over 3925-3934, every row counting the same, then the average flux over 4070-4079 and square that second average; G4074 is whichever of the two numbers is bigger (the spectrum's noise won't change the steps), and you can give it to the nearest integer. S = 58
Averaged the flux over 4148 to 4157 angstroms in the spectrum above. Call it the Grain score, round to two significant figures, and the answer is 8.0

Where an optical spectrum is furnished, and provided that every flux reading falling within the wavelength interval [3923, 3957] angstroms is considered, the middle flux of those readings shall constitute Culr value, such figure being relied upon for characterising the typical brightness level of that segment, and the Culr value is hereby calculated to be 4.19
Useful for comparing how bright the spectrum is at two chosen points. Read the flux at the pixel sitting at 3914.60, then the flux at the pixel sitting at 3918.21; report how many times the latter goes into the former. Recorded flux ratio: 1.2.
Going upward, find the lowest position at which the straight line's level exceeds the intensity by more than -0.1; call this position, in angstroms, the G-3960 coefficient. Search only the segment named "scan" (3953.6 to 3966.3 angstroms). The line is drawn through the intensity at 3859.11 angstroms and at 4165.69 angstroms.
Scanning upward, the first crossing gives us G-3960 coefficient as 3959.93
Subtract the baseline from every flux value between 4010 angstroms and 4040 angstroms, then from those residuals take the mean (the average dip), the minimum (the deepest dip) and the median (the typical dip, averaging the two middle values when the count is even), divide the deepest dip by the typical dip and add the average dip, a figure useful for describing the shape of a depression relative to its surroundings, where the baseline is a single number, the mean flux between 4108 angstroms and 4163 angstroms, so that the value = 11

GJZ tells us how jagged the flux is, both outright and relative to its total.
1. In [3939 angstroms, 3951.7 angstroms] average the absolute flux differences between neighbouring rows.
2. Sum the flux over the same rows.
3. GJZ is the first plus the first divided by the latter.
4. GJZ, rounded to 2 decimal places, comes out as 0.55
